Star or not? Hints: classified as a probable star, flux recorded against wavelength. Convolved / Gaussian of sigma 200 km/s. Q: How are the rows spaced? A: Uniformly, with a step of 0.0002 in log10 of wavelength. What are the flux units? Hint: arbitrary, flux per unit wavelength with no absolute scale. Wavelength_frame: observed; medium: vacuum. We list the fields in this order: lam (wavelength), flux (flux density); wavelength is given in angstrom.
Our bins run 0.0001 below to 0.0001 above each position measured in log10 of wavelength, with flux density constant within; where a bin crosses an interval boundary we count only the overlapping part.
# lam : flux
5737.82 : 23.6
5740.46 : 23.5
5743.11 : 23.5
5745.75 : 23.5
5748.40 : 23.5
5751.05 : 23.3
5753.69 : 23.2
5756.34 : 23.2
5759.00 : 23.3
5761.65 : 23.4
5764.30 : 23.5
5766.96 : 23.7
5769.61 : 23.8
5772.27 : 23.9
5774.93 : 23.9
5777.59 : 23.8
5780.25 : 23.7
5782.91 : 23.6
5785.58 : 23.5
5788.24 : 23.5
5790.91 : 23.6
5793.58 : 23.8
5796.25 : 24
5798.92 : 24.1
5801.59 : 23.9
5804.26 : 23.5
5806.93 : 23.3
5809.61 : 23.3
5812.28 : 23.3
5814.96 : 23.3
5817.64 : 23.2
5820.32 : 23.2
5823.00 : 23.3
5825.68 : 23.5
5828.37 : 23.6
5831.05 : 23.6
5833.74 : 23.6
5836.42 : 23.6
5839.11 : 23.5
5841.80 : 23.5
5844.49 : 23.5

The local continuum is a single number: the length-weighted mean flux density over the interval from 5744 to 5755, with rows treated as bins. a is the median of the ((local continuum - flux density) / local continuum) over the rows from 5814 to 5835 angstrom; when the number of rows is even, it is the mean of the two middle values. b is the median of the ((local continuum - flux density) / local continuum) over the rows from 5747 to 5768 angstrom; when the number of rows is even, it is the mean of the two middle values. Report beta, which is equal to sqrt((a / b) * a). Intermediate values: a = 0.000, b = 0.002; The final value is 0.00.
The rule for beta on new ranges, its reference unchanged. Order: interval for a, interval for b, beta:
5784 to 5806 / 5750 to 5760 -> 0.16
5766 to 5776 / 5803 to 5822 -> 0.30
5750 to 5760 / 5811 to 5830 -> 0.10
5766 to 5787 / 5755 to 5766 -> 0.33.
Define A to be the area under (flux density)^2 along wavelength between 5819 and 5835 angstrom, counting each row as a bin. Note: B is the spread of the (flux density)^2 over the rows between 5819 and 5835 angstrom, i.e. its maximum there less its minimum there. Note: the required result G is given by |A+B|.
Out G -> 8828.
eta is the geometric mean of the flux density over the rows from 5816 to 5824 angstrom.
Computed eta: 23.2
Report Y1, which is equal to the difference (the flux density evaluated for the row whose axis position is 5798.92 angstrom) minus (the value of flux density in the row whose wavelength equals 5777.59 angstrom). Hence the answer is 0.3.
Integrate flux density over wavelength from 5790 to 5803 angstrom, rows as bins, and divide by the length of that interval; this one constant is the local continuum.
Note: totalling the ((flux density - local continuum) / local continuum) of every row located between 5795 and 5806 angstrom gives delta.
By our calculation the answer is -0.002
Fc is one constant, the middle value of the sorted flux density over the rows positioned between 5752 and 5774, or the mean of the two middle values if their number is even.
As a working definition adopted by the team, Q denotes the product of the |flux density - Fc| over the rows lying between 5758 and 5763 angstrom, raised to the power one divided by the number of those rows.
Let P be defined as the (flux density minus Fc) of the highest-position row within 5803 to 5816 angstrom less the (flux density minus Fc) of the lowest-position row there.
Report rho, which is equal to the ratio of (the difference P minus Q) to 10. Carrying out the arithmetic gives -0.029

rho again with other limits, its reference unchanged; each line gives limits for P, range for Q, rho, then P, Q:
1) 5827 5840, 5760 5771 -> -0.022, -0.1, 0.122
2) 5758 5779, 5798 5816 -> 0.032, 0.5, 0.185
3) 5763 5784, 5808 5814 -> -0.005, 0.1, 0.150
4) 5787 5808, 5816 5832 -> -0.035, -0.2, 0.148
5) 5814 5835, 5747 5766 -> 0.019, 0.3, 0.108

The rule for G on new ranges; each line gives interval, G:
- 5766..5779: 7390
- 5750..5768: 9854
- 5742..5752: 5511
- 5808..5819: 5962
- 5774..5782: 4537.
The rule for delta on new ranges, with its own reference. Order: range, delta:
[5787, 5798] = -0.027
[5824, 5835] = -0.052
